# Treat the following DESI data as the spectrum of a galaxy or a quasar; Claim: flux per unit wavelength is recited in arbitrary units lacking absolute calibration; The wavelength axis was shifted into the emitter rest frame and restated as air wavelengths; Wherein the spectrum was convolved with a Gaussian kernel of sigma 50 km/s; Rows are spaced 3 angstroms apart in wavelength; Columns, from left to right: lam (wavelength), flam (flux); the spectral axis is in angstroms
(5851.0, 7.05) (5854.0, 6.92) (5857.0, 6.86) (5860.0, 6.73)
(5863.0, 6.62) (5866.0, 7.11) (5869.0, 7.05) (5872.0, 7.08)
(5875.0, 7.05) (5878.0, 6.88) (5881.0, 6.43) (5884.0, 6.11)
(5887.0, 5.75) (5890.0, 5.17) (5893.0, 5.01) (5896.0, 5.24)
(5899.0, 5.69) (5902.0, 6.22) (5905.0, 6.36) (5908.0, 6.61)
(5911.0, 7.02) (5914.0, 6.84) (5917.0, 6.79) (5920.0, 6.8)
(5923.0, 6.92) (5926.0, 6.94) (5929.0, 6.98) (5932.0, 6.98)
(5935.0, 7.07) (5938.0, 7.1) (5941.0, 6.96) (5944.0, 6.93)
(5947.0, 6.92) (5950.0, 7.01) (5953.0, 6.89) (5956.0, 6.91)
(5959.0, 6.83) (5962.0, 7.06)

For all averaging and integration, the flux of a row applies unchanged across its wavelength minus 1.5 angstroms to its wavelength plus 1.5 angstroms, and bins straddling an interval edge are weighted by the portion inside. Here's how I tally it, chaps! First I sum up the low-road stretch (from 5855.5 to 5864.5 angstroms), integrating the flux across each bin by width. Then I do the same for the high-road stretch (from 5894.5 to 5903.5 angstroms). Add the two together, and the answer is 112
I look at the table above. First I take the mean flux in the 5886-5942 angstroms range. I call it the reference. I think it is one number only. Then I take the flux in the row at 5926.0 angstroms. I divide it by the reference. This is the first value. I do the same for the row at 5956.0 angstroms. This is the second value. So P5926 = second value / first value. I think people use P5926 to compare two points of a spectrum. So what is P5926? 1.00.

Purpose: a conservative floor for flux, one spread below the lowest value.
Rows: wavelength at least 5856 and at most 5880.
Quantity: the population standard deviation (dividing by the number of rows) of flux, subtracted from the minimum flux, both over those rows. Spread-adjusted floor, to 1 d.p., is 6.5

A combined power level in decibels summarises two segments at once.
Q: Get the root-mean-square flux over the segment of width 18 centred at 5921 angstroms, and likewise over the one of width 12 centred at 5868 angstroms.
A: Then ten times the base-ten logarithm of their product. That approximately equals 16.8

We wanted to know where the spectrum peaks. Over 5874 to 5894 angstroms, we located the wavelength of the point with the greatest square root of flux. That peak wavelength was 5875.0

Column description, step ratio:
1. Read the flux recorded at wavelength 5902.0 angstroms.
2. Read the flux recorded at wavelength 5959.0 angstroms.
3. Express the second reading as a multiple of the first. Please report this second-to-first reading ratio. 1.10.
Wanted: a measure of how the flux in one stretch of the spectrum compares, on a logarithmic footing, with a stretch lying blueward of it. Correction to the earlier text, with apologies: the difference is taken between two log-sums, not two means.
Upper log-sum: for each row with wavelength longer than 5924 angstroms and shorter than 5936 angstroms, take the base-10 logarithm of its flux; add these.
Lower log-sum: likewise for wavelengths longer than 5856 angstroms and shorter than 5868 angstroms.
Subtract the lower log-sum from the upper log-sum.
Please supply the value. 0.041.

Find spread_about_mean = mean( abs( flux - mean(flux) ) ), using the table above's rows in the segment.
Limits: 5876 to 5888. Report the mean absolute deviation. 0.36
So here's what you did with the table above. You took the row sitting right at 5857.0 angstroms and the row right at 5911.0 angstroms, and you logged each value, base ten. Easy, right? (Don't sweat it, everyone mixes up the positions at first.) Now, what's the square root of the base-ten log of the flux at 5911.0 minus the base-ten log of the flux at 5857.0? 0.10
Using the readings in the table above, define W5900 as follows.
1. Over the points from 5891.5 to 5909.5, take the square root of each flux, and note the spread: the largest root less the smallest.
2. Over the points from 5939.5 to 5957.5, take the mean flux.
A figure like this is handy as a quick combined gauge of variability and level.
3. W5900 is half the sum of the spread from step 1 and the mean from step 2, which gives 3.63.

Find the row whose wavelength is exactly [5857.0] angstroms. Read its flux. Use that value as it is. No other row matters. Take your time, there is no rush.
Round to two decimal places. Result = 6.86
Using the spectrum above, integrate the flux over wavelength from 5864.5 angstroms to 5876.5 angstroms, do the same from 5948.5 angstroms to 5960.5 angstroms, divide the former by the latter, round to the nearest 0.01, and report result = 1.02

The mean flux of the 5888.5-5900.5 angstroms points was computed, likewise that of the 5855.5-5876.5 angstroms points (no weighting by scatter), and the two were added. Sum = 12.2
